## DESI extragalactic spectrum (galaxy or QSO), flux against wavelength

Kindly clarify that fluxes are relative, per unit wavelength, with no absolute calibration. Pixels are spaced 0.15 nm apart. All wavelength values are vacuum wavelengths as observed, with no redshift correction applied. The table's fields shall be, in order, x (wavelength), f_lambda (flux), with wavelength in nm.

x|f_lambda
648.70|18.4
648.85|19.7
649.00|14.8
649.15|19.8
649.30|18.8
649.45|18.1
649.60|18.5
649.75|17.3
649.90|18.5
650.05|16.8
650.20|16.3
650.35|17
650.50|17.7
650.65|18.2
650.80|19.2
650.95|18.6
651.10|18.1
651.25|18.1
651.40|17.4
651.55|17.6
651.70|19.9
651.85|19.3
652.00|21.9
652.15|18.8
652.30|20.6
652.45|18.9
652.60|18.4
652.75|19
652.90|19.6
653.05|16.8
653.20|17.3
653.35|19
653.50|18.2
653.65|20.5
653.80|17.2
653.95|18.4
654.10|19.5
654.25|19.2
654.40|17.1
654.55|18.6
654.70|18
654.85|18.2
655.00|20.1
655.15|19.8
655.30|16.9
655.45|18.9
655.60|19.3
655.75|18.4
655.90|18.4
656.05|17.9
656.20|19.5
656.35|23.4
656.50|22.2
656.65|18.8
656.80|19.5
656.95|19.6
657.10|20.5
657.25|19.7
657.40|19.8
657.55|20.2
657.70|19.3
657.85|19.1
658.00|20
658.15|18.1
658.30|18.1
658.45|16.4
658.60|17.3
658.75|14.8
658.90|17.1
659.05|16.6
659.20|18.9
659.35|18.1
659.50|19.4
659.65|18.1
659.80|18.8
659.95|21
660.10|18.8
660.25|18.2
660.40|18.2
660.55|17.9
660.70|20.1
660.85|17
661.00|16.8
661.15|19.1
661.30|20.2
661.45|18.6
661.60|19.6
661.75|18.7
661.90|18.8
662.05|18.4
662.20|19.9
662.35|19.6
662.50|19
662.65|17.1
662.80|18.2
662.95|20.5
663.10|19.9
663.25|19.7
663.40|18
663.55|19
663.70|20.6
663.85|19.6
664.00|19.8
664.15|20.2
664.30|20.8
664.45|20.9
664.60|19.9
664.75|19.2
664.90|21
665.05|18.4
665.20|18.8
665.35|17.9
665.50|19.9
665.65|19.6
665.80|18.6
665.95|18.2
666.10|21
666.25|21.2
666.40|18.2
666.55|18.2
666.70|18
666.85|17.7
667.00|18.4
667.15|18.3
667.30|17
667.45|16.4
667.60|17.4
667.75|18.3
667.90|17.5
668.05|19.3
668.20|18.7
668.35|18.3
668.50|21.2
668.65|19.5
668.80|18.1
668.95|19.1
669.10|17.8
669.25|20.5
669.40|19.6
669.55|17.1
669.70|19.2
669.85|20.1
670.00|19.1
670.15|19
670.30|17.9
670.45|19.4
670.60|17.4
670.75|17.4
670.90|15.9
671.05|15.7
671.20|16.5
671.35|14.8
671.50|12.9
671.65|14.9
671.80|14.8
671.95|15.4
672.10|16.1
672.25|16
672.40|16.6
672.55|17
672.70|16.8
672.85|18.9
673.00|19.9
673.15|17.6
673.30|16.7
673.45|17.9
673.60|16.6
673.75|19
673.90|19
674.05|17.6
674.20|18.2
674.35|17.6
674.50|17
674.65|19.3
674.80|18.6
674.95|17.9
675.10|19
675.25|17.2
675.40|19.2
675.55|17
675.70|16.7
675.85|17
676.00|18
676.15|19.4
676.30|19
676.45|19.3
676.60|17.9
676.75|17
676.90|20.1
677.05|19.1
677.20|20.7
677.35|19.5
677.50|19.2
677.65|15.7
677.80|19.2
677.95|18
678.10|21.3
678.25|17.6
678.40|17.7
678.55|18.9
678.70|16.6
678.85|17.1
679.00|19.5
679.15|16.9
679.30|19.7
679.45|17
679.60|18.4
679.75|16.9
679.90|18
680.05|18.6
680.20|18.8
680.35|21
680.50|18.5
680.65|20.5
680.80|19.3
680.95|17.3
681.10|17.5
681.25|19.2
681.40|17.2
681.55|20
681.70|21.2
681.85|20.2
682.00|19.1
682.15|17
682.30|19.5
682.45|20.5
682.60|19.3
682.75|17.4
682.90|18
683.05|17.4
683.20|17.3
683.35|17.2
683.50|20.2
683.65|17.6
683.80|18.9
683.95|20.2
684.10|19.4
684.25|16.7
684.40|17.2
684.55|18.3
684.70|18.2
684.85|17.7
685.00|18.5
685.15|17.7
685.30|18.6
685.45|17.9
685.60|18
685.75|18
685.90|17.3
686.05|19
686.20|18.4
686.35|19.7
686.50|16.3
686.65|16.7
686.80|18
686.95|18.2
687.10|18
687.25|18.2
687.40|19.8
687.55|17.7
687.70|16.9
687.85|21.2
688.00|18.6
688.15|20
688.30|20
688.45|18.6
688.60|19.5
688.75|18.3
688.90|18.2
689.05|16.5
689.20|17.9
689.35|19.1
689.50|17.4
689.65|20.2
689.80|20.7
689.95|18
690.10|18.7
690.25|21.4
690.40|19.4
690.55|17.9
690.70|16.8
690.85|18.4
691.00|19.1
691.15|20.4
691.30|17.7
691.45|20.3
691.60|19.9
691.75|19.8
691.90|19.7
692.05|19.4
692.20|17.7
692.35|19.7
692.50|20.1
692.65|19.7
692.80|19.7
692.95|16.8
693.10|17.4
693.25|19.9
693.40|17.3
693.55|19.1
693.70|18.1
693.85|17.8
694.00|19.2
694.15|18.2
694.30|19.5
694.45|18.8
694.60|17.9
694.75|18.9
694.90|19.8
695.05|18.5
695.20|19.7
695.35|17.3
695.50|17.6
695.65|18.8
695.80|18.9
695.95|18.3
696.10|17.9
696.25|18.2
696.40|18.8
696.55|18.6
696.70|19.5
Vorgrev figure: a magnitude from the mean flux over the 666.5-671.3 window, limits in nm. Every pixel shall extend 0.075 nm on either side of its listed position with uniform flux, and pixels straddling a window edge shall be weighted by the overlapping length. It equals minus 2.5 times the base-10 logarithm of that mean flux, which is -3.15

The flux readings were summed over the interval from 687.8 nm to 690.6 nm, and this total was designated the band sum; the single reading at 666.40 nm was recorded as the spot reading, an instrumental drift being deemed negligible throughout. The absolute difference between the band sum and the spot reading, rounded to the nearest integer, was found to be 343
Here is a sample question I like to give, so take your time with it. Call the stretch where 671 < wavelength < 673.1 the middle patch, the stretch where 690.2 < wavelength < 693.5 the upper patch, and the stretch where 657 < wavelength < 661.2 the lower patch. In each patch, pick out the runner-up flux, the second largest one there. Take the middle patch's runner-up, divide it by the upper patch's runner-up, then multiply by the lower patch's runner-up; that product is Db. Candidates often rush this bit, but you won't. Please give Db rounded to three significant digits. 19.0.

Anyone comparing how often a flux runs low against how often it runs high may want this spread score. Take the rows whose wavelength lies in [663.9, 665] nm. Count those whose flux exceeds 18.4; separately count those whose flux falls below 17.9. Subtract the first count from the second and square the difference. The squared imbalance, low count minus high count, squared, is 49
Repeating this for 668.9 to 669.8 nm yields 4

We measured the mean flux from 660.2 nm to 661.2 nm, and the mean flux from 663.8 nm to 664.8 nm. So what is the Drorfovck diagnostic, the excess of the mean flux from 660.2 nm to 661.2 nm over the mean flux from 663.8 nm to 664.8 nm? -1.9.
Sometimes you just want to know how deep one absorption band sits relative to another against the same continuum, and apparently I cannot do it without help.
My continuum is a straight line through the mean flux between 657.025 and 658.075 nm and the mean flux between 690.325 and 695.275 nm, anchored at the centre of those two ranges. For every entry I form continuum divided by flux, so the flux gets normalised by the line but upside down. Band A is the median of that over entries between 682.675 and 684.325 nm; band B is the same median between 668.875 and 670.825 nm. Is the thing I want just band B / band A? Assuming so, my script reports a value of 0.94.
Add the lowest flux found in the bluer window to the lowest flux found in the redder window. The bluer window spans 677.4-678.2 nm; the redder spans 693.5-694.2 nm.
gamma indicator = 33.5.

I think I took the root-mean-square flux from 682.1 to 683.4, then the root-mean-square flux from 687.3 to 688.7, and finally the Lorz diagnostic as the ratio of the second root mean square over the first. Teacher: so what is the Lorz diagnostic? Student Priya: 1.05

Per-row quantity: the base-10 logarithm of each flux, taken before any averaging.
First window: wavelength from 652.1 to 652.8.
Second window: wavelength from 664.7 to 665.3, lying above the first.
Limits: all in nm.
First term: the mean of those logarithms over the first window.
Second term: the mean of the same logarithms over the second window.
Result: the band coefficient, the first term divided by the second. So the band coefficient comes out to 1.00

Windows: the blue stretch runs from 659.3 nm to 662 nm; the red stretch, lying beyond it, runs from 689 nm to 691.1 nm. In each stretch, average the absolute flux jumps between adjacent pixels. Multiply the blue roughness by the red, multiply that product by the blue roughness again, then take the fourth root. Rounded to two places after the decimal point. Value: 1.25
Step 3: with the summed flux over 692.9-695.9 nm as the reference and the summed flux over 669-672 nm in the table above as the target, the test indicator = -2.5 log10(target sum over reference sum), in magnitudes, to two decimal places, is 0.07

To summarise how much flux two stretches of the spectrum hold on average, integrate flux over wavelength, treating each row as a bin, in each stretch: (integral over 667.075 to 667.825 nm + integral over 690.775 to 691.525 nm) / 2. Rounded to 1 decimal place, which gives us 13.7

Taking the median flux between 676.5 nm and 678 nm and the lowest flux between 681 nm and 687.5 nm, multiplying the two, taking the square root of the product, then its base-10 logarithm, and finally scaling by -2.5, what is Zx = -3.12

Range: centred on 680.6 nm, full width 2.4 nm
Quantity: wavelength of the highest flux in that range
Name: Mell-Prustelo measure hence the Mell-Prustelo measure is 681.70 nm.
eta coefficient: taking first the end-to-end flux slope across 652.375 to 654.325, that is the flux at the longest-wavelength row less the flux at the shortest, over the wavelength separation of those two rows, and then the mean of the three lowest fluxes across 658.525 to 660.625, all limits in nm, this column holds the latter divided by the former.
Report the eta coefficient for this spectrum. 97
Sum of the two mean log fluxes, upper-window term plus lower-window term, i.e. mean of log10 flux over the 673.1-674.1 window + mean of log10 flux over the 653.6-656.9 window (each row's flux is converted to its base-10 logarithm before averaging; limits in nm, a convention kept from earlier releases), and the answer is 2.53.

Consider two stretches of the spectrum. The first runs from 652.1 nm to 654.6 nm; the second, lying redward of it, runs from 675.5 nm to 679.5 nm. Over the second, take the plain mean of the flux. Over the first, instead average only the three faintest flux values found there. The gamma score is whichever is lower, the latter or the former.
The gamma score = 17.0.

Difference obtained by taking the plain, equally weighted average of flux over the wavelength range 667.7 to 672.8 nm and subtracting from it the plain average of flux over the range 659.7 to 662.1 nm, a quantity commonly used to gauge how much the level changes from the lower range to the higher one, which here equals -1.2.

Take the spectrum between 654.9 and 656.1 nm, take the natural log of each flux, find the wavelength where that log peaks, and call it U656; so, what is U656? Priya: 655.00 nm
